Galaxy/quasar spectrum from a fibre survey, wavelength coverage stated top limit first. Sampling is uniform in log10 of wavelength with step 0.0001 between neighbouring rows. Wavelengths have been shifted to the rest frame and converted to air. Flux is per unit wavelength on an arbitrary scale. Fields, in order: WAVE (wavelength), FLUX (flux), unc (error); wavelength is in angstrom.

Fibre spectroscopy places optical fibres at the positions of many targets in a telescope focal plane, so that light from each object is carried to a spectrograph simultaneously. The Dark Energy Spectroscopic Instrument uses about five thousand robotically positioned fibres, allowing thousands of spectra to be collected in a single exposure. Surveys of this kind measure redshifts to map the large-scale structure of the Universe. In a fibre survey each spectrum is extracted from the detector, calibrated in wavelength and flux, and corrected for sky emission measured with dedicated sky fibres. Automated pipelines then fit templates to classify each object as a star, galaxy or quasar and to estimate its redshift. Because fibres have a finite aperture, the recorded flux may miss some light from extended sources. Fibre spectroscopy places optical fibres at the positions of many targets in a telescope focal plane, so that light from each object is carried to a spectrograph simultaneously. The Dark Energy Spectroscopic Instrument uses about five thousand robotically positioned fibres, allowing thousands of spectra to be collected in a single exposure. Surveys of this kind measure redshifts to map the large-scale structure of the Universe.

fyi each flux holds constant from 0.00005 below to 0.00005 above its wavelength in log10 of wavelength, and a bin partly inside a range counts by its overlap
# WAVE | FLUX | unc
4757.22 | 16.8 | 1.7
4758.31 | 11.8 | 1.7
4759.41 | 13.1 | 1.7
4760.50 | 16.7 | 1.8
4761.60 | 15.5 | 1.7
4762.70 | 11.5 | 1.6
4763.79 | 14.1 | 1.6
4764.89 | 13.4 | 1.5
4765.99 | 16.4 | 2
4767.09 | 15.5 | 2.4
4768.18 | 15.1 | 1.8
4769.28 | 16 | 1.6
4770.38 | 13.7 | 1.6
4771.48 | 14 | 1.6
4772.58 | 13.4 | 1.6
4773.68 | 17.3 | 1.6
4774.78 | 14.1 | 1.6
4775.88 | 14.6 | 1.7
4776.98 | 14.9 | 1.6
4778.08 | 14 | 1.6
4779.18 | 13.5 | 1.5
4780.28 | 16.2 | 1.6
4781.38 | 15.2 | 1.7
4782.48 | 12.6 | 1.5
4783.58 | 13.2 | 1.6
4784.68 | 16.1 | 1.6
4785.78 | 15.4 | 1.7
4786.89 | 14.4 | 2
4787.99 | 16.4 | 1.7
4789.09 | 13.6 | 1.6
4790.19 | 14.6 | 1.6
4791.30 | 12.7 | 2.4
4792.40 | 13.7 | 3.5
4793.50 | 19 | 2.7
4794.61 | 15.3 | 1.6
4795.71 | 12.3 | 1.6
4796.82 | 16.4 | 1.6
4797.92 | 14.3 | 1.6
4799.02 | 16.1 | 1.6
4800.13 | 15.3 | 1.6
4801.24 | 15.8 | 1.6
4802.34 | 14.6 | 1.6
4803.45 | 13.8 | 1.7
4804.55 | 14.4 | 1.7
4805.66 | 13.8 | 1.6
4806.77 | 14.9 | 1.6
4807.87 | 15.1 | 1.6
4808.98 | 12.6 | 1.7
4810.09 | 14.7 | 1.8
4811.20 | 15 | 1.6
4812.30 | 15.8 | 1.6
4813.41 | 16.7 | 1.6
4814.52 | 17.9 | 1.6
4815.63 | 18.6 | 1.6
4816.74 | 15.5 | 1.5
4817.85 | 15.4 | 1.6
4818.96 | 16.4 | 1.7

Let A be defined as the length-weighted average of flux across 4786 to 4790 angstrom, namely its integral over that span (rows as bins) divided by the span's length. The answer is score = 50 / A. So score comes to 3.37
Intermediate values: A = 14.8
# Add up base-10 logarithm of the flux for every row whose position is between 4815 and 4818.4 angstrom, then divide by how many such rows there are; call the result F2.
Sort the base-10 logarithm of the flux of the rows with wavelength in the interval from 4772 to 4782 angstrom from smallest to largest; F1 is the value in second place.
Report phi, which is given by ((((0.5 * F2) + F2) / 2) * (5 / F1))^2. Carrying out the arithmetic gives 16.3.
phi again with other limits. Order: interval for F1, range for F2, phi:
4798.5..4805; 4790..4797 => 14.3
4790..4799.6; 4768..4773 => 15.5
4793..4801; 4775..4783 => 14.1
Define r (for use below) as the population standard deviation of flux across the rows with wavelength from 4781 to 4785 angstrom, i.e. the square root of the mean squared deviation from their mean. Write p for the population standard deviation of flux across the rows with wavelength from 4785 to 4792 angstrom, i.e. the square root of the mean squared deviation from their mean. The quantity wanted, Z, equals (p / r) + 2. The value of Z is 2.83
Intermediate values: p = 1.2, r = 1.4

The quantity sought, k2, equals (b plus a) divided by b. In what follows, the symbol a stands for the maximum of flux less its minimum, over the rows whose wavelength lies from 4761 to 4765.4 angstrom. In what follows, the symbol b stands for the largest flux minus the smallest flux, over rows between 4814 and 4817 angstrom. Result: 2.29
